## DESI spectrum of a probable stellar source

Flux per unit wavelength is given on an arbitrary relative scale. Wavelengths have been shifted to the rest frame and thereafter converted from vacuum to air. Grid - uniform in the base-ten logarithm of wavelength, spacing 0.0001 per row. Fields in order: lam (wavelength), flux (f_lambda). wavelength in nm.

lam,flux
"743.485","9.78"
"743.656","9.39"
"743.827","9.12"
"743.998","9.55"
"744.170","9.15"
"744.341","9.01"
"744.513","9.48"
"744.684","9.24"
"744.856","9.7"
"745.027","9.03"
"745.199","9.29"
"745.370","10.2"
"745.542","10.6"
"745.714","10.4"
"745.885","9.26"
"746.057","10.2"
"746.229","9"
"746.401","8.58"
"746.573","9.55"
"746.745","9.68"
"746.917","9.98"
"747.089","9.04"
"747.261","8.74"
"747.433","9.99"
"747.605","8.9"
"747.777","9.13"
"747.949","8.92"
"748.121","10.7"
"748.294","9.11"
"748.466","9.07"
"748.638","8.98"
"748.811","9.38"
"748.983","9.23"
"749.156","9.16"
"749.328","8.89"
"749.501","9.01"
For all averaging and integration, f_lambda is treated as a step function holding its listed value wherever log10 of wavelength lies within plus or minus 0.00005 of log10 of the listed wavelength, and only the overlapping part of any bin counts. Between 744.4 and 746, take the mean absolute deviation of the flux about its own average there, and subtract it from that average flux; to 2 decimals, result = 9.21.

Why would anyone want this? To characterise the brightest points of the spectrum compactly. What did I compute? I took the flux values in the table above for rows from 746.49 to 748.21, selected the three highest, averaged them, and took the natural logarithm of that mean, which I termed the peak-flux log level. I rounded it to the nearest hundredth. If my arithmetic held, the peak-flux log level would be 2.32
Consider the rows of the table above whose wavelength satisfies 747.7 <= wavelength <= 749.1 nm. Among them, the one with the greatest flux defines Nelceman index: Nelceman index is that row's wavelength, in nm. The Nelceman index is 748.121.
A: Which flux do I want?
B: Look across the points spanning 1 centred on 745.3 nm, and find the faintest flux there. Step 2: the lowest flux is 9.03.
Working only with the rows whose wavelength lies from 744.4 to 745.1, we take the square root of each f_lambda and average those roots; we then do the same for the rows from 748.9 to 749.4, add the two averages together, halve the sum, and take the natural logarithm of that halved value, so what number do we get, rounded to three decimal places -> 1.111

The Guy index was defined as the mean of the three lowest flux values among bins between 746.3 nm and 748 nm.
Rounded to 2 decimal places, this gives 8.74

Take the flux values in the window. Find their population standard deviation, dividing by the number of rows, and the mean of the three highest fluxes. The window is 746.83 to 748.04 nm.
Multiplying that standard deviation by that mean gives 4.7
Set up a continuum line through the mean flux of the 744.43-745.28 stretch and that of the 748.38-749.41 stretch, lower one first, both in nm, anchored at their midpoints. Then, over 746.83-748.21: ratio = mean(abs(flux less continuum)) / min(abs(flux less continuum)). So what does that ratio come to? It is 10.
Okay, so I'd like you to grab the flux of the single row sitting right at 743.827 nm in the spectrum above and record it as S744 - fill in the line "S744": 9.12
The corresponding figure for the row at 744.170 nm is 9.15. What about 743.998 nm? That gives 9.55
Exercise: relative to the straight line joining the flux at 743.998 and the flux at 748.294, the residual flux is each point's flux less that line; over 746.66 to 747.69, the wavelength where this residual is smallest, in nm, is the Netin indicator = 747.261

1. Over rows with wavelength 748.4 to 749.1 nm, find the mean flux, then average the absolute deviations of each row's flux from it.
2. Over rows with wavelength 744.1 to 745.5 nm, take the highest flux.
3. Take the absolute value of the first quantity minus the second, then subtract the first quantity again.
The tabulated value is 9.9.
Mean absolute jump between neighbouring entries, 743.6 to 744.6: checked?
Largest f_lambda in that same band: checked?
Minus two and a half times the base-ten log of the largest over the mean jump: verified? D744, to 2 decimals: -3.61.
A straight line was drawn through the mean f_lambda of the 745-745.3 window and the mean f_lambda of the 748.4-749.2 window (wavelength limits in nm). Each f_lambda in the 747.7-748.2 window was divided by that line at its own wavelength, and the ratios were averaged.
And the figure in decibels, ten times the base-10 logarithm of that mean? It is 0.19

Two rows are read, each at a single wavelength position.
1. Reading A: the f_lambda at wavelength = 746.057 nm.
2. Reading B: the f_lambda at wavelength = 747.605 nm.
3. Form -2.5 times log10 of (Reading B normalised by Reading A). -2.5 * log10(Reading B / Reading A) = 0.15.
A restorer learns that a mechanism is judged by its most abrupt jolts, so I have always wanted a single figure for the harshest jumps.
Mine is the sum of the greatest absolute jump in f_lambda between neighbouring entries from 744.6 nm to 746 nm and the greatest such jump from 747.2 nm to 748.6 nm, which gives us 2.9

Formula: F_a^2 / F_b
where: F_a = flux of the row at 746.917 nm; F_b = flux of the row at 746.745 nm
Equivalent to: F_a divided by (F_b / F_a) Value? 10.3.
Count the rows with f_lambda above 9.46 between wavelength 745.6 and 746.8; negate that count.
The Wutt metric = -4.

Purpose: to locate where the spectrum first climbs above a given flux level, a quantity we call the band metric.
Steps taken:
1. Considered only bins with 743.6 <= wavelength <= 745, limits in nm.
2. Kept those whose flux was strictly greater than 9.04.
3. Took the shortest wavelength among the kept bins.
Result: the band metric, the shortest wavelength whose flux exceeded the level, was 743.656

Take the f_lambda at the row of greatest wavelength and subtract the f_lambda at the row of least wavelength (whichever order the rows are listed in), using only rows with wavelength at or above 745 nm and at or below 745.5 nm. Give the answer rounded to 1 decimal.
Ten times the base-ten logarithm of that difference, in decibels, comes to 0.7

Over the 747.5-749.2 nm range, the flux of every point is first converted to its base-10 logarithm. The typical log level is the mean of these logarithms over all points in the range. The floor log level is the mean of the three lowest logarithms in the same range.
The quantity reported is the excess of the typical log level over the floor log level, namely 0.015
